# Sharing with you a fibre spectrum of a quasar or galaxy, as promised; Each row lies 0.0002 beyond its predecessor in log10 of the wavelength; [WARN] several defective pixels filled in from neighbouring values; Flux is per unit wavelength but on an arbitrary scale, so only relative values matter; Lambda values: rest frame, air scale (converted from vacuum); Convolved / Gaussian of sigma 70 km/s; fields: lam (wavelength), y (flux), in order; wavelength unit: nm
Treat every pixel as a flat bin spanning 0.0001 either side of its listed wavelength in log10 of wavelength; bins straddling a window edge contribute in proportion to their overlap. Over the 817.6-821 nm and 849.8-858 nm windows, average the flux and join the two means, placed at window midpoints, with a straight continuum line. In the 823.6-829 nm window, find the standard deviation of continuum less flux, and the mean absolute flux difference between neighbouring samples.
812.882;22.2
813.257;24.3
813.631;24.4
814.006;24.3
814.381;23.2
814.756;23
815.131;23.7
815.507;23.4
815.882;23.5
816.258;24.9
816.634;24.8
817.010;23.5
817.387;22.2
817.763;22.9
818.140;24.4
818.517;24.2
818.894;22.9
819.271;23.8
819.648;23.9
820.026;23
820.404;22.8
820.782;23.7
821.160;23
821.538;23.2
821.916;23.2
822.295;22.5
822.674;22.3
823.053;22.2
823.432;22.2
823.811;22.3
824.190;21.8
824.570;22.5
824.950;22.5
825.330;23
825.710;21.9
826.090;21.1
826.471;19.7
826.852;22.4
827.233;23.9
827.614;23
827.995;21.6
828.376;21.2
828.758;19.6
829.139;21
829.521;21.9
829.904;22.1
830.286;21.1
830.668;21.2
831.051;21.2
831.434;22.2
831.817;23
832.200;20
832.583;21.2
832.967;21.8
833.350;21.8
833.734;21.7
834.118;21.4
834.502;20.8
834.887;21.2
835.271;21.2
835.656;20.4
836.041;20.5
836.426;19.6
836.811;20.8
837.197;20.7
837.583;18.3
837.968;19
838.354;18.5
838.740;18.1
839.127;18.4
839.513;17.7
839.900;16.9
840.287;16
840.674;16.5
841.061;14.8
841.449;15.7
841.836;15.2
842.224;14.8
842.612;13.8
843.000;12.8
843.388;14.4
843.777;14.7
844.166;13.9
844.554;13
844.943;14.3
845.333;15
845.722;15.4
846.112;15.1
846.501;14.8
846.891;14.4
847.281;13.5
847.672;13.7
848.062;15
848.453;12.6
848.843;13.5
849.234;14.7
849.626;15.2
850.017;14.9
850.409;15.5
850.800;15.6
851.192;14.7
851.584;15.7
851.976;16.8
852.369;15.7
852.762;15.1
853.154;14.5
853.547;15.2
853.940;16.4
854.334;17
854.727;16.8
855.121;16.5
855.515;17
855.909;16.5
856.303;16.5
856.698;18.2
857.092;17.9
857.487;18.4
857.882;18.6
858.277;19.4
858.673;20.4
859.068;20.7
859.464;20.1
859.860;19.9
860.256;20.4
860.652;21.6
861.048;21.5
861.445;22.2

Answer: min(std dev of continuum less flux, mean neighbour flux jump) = 1.04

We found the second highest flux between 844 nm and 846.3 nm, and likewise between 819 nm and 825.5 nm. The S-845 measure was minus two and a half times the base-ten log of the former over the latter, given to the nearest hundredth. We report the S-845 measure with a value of 0.49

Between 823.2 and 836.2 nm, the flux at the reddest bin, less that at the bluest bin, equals -1.7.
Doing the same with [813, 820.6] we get -1.5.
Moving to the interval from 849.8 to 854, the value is 1.5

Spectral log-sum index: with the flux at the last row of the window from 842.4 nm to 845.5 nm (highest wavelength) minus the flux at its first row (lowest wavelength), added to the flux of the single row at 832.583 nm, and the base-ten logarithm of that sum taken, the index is 1.35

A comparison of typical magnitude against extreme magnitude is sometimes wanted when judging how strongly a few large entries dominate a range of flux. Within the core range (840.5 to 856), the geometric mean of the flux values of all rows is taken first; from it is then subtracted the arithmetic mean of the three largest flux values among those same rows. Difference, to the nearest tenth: -2.0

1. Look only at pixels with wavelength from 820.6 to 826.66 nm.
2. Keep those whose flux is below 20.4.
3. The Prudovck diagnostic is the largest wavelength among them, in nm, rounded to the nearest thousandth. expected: 826.471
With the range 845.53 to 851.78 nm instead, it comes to 851.584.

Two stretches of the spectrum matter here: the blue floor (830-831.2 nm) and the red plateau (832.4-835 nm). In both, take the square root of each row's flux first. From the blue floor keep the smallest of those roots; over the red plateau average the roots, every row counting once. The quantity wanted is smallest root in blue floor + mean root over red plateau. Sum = 9.2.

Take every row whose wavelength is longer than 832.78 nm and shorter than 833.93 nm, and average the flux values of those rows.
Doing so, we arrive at 22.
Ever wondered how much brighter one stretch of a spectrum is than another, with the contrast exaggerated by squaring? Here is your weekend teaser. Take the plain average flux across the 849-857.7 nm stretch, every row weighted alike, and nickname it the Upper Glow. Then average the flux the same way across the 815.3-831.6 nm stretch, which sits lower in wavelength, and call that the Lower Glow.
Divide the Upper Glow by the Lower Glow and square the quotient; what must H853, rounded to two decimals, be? 0.51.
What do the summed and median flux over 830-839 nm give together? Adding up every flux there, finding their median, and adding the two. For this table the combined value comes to 497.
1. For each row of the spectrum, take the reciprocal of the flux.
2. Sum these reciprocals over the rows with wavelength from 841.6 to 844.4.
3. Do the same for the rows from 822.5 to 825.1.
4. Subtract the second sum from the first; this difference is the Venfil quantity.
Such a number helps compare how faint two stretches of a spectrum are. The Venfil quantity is 0.18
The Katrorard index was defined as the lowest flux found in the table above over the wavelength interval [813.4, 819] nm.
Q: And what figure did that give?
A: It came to 22.2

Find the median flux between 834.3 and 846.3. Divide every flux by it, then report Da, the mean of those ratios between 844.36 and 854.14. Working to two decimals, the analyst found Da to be 0.90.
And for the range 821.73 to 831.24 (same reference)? 1.33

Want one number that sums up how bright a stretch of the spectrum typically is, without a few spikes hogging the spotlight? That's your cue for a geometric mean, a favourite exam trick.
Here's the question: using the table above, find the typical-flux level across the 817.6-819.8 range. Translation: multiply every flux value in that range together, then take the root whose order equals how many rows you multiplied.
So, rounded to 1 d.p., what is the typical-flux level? 23.7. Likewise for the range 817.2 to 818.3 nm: 23.1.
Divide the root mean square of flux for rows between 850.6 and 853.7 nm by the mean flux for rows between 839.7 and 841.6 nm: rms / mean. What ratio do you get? 0.97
